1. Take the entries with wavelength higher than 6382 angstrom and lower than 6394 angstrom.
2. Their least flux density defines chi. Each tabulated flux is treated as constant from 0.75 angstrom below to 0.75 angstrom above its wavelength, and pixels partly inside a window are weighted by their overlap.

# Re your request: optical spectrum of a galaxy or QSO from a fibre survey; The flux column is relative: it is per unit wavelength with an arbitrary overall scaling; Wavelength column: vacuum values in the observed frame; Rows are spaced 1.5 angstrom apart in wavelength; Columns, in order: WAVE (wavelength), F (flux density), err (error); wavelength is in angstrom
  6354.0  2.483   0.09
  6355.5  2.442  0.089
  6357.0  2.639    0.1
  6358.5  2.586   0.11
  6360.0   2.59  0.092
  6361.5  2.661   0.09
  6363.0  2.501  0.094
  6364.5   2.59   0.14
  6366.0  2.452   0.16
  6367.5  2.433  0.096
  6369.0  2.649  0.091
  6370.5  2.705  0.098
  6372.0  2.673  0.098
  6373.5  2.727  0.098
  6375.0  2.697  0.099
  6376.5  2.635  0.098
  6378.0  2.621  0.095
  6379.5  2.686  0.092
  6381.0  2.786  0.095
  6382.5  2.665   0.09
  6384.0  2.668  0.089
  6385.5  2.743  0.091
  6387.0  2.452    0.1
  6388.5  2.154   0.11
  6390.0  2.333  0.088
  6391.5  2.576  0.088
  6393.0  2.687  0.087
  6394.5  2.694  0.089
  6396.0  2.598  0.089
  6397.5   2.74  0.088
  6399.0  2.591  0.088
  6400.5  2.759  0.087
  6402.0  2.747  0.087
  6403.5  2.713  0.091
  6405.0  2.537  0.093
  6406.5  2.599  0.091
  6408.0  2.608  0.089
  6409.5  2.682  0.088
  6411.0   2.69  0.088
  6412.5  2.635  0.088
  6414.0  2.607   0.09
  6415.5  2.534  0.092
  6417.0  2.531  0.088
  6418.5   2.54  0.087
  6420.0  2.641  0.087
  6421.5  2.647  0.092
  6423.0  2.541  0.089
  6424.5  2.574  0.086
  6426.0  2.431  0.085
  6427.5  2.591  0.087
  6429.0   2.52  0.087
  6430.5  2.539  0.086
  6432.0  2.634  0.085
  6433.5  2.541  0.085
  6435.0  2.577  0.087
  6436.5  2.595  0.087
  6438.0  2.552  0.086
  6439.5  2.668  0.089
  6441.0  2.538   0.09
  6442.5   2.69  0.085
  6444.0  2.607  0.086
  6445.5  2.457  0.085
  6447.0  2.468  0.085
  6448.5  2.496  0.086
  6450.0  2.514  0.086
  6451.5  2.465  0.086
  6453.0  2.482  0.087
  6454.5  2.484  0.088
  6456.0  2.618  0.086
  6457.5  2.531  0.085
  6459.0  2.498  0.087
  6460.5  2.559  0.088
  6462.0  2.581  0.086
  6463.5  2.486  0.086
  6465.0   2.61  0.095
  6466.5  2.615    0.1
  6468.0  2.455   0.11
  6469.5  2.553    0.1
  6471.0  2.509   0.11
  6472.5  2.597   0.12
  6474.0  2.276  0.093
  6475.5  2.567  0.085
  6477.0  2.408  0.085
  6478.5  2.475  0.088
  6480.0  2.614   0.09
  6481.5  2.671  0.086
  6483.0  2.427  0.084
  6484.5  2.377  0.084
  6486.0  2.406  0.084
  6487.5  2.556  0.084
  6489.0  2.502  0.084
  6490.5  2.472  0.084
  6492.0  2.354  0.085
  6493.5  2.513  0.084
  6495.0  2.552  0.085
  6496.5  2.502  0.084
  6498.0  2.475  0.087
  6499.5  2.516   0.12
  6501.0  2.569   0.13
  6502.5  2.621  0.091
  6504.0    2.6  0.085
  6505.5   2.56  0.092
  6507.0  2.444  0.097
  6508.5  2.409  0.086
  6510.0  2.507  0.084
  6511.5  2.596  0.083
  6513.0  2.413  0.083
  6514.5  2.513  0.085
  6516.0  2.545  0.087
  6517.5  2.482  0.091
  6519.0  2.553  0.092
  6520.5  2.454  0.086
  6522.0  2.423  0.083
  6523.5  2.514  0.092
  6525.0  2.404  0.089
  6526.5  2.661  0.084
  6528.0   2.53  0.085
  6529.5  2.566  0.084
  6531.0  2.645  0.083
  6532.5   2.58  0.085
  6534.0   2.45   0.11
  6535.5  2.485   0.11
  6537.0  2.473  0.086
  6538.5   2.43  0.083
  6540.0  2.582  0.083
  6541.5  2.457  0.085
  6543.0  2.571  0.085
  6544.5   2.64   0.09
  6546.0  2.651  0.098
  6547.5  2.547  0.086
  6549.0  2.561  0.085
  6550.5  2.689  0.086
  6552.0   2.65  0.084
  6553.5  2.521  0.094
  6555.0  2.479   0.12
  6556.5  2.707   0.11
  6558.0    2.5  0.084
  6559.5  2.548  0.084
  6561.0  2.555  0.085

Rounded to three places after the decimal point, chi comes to 2.154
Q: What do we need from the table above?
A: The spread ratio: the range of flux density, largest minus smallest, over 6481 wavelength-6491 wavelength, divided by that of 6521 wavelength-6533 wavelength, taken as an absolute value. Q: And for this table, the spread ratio 1.1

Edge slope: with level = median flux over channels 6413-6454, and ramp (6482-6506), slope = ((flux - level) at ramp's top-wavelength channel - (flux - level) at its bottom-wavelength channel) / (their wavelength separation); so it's 0.006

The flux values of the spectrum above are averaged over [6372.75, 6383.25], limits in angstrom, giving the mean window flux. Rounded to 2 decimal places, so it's 2.69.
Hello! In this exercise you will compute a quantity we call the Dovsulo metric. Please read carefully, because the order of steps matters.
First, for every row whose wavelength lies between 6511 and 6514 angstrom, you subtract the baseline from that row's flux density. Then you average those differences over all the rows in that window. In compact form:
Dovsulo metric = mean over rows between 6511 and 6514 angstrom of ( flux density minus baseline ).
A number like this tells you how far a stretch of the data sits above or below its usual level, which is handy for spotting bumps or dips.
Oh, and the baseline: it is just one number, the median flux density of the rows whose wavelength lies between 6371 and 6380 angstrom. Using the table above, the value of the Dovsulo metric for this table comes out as -0.18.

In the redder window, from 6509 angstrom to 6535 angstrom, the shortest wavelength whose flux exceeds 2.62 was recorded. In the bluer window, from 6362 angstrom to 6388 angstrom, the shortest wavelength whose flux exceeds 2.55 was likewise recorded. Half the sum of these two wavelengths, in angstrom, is 6445.5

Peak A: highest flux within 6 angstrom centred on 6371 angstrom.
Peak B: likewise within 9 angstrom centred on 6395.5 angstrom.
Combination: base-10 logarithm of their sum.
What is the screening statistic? 0.738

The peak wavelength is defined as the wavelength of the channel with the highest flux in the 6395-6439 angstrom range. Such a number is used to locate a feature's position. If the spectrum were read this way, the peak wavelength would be 6400.5 angstrom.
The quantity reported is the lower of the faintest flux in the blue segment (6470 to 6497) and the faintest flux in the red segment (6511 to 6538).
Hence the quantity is 2.28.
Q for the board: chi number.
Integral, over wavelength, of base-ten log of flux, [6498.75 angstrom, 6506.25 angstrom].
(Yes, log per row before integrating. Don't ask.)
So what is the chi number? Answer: 3.1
